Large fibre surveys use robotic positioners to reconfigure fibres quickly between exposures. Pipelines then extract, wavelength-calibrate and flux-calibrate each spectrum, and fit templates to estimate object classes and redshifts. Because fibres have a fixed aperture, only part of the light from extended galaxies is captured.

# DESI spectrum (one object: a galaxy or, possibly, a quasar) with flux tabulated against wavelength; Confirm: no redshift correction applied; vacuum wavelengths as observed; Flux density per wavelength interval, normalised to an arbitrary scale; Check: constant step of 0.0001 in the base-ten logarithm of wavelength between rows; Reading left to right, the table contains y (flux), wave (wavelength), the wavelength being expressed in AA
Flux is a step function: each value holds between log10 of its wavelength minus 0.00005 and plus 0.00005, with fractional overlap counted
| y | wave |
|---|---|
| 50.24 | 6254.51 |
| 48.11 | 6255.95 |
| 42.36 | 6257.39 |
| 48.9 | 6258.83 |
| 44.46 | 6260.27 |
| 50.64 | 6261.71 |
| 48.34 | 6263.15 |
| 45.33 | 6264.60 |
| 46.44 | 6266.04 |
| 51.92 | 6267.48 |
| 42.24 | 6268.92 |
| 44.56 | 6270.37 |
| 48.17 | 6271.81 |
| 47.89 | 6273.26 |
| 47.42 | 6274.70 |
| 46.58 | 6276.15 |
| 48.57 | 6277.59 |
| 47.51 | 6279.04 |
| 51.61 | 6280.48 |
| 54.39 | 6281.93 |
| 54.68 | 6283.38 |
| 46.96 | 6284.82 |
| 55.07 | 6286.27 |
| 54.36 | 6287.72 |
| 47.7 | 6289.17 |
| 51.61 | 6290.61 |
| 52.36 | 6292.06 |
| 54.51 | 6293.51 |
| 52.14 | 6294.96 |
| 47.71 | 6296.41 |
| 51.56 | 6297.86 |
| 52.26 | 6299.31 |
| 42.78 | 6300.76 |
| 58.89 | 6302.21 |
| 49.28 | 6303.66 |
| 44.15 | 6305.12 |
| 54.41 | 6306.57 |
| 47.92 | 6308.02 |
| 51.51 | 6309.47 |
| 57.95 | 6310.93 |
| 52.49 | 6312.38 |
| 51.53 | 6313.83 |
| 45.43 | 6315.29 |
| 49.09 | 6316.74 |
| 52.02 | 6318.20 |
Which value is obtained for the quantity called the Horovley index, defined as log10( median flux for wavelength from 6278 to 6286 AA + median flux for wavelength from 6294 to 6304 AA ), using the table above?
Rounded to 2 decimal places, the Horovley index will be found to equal 2.01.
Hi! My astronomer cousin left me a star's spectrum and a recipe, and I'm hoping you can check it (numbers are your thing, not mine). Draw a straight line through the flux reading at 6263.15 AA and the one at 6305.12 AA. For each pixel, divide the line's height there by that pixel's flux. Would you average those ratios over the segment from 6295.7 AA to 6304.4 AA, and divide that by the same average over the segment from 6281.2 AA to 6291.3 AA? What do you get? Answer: 1.01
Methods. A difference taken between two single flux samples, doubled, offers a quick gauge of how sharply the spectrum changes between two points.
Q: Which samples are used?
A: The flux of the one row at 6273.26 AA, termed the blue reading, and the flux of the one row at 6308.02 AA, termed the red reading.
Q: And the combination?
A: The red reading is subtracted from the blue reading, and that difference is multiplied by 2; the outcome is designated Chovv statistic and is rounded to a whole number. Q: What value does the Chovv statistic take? 0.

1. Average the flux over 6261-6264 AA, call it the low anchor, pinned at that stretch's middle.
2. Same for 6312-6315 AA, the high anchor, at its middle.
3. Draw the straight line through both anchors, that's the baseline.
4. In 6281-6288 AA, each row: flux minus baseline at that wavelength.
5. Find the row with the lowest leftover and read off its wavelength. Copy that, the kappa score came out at 6284.82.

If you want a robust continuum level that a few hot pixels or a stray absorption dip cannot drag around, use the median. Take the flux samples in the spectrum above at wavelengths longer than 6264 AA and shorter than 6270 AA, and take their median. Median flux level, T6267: 46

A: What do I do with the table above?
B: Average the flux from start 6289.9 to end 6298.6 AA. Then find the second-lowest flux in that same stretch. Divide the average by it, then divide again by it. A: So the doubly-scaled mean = 0.0194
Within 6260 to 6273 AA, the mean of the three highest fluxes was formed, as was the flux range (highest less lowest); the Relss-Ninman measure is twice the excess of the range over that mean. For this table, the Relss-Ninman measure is -81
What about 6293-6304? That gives -78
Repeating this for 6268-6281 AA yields -80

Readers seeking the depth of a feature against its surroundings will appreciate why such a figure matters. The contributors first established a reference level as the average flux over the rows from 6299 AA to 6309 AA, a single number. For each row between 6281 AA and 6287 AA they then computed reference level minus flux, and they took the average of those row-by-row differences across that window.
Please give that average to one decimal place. -2.8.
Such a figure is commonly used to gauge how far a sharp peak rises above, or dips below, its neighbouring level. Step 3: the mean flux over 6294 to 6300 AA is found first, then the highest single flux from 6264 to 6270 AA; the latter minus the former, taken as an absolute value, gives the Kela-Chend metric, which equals 1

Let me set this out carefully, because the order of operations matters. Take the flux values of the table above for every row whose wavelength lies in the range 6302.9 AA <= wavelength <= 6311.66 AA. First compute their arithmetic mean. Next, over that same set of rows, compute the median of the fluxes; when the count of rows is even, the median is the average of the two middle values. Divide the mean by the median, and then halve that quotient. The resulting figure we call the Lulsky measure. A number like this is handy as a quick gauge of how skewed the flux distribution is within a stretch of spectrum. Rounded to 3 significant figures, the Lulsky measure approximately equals 0.505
